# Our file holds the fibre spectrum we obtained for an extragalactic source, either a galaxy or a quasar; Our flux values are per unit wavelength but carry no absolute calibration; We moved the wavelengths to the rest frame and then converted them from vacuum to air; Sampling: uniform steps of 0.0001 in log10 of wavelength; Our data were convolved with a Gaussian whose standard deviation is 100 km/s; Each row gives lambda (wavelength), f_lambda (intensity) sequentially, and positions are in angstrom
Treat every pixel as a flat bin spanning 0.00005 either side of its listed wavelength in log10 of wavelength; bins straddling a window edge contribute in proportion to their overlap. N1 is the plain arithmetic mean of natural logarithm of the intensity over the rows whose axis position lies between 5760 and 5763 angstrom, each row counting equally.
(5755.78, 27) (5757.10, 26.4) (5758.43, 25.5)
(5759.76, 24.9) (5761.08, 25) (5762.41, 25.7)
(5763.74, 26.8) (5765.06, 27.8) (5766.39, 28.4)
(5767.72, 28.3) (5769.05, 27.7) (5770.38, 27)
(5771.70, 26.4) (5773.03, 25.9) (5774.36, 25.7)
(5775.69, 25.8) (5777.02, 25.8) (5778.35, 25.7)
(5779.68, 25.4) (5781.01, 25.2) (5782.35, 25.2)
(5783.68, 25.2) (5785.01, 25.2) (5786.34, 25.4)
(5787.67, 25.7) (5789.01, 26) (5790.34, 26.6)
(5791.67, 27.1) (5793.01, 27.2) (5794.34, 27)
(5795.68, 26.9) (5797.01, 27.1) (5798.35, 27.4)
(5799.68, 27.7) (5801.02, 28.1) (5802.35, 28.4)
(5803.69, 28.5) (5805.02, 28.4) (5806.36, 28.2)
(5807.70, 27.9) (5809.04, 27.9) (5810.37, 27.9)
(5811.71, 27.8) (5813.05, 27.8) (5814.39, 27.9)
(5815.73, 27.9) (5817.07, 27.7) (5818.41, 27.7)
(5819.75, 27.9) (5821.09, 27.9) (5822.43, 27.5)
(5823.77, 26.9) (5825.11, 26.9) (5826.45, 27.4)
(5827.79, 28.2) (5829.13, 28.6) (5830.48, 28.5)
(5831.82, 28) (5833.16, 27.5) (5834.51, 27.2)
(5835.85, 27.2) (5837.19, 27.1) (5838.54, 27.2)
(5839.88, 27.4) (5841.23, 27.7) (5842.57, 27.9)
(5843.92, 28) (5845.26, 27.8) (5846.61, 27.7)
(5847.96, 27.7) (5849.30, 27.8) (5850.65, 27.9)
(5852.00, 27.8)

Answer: 3.233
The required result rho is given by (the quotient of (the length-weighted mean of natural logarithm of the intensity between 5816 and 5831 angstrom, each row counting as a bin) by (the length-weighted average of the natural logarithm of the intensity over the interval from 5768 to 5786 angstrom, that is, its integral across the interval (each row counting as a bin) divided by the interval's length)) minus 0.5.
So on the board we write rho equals 0.521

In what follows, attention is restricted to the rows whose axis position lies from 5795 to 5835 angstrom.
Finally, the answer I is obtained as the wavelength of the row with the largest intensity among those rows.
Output 5829.13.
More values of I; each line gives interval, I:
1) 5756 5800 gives 5766.39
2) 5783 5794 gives 5793.01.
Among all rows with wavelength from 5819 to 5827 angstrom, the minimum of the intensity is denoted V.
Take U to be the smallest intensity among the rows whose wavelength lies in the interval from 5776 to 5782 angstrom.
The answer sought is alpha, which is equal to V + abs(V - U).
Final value 28.6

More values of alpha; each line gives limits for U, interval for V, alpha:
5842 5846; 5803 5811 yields 28.0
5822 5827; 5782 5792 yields 26.9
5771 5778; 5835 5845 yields 28.5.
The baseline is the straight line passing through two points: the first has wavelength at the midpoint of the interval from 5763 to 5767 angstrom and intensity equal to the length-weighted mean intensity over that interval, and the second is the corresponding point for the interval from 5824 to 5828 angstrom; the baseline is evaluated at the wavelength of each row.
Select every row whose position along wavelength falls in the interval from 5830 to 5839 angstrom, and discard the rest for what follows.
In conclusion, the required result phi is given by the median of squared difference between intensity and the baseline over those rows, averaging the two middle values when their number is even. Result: 0.02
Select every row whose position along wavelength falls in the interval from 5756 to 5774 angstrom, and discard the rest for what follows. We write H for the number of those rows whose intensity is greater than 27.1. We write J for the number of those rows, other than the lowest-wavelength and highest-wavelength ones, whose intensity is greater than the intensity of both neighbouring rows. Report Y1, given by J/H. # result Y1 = 0.25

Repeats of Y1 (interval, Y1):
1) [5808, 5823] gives 0.00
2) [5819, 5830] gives 0.00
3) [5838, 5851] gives 0.10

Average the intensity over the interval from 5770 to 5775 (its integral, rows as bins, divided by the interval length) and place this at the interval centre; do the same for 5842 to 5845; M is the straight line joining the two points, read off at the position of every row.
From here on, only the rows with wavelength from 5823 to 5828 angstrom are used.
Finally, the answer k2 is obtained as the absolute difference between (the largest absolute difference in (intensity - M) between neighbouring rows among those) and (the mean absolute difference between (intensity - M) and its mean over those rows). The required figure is 0.35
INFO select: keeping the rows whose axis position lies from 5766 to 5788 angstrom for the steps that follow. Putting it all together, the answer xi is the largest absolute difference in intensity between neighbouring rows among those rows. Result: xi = 0.70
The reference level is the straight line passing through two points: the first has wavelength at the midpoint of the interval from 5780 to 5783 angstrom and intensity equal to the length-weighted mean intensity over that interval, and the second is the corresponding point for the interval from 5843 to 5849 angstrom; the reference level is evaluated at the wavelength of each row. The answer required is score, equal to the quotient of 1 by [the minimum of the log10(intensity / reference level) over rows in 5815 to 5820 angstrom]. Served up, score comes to 61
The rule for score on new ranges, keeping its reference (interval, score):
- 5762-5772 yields 43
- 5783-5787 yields -570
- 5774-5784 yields -1224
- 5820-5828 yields -1285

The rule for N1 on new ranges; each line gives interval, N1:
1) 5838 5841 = 3.307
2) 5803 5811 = 3.337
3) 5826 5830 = 3.334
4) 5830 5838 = 3.317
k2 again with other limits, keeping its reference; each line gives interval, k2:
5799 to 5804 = 0.12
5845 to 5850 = 0.08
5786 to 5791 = 0.23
